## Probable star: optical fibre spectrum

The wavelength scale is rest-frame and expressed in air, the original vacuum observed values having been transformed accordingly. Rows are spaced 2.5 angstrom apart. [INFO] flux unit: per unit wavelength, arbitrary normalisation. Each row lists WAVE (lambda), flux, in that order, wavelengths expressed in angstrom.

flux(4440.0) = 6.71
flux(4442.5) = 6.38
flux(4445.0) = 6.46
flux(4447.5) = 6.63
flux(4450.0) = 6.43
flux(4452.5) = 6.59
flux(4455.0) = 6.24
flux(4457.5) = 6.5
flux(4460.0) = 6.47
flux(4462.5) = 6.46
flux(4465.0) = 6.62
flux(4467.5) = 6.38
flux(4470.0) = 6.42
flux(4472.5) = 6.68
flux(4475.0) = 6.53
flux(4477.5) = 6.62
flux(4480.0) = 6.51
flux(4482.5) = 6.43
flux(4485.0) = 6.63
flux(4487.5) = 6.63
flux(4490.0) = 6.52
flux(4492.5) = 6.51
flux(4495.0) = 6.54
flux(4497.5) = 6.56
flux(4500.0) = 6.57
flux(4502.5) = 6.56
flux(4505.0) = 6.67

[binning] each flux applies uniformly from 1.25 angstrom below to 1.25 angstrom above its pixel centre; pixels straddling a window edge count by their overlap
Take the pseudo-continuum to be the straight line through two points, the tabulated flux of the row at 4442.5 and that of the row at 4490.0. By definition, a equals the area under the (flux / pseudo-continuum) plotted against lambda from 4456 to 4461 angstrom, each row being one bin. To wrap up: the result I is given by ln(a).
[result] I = 1.62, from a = 5.04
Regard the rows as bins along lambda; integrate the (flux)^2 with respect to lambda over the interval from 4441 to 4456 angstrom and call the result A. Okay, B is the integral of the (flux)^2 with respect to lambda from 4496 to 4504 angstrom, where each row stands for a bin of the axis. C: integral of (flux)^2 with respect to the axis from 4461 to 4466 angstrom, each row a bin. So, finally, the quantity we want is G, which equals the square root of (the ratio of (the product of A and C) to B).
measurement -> 19.7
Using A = 627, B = 345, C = 213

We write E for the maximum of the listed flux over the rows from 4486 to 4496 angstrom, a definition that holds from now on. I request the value 6.63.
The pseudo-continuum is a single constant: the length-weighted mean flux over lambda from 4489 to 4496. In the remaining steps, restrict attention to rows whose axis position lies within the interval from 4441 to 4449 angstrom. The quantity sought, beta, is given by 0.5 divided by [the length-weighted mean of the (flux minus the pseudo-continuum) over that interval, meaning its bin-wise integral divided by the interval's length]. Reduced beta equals -18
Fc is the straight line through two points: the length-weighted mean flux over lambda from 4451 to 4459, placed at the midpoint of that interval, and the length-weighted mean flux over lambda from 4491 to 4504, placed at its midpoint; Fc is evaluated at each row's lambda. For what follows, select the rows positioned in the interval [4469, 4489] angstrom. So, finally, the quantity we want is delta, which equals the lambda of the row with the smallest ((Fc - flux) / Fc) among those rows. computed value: 4472.5 angstrom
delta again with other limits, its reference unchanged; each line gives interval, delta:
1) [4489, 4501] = 4500.0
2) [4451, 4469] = 4452.5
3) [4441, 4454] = 4447.5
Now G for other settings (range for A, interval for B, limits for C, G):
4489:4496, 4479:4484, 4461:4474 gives 28.0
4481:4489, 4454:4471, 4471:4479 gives 13.0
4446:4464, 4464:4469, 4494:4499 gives 27.7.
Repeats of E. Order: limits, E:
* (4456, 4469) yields 6.62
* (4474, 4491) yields 6.63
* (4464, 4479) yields 6.68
